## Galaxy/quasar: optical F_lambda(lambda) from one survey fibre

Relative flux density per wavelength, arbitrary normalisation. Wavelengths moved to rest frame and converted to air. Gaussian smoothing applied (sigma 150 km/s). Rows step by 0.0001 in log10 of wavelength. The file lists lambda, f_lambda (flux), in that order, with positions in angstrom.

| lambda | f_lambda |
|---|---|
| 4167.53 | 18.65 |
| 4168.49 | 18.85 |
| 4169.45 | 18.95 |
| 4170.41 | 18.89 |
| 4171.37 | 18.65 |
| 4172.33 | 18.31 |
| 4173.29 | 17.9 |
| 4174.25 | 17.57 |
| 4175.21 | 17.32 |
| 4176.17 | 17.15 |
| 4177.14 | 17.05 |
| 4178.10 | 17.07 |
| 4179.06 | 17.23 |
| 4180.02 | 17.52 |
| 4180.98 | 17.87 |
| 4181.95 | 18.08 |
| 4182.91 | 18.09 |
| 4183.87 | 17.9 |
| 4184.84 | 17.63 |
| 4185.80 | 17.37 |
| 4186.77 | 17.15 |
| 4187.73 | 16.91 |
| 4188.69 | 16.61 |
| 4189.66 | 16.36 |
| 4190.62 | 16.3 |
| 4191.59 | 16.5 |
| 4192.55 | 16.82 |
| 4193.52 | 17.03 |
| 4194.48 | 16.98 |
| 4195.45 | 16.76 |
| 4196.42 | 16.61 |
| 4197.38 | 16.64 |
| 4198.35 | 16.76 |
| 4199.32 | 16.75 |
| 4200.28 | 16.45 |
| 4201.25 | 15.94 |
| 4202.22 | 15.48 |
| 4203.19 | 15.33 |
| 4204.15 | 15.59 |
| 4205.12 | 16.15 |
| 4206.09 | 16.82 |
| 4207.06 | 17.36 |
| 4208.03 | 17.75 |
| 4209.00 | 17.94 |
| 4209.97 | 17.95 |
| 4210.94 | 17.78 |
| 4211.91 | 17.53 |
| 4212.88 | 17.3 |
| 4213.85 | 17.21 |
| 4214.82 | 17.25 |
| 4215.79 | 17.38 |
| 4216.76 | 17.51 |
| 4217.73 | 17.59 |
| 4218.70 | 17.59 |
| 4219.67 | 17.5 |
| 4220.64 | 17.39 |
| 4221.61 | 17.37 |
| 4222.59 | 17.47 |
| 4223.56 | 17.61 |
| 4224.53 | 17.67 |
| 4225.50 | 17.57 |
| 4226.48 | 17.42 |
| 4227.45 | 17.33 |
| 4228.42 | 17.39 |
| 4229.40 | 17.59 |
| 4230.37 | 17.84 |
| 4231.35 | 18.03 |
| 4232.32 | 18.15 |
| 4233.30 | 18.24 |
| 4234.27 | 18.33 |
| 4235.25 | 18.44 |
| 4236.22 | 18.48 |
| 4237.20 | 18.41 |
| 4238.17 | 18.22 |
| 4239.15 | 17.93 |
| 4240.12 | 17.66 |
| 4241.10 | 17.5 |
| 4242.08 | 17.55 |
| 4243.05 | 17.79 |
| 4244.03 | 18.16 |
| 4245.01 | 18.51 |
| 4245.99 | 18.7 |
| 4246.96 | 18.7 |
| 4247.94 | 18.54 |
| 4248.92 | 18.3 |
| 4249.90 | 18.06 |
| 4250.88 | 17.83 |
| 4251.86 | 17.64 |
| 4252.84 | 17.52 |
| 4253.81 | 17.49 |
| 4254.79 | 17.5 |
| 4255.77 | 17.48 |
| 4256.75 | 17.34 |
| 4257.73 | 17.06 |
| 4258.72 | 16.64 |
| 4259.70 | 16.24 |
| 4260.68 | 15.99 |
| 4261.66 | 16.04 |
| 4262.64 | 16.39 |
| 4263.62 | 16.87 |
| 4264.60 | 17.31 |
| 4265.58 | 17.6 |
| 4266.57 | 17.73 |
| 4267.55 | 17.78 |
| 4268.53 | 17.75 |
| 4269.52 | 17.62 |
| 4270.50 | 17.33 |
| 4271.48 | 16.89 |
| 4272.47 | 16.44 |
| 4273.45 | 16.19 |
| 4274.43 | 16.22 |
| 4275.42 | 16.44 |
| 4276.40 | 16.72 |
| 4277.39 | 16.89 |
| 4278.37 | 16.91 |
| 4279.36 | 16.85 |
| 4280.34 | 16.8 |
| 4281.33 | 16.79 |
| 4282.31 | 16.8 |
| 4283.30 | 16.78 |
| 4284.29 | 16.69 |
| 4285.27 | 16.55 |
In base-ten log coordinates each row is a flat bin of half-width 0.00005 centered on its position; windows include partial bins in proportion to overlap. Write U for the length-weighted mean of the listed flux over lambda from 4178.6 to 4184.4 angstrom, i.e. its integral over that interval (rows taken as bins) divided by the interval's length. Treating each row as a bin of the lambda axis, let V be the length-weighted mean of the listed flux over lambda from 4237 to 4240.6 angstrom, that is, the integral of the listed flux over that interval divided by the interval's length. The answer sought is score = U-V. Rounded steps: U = 17.8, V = 18.1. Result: -0.3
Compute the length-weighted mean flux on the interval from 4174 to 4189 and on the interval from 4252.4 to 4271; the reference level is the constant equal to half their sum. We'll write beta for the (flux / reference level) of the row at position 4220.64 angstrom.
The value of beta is 1.006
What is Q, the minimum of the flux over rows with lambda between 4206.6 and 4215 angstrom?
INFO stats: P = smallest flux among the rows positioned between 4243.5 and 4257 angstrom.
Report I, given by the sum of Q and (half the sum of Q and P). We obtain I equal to 34.5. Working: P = 17.34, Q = 17.21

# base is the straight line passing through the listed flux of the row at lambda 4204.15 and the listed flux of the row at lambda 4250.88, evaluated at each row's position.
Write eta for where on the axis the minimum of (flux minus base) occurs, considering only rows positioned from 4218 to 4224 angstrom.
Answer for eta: 4221.61 angstrom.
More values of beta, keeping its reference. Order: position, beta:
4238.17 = 1.054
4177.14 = 0.987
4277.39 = 0.977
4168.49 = 1.091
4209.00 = 1.038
